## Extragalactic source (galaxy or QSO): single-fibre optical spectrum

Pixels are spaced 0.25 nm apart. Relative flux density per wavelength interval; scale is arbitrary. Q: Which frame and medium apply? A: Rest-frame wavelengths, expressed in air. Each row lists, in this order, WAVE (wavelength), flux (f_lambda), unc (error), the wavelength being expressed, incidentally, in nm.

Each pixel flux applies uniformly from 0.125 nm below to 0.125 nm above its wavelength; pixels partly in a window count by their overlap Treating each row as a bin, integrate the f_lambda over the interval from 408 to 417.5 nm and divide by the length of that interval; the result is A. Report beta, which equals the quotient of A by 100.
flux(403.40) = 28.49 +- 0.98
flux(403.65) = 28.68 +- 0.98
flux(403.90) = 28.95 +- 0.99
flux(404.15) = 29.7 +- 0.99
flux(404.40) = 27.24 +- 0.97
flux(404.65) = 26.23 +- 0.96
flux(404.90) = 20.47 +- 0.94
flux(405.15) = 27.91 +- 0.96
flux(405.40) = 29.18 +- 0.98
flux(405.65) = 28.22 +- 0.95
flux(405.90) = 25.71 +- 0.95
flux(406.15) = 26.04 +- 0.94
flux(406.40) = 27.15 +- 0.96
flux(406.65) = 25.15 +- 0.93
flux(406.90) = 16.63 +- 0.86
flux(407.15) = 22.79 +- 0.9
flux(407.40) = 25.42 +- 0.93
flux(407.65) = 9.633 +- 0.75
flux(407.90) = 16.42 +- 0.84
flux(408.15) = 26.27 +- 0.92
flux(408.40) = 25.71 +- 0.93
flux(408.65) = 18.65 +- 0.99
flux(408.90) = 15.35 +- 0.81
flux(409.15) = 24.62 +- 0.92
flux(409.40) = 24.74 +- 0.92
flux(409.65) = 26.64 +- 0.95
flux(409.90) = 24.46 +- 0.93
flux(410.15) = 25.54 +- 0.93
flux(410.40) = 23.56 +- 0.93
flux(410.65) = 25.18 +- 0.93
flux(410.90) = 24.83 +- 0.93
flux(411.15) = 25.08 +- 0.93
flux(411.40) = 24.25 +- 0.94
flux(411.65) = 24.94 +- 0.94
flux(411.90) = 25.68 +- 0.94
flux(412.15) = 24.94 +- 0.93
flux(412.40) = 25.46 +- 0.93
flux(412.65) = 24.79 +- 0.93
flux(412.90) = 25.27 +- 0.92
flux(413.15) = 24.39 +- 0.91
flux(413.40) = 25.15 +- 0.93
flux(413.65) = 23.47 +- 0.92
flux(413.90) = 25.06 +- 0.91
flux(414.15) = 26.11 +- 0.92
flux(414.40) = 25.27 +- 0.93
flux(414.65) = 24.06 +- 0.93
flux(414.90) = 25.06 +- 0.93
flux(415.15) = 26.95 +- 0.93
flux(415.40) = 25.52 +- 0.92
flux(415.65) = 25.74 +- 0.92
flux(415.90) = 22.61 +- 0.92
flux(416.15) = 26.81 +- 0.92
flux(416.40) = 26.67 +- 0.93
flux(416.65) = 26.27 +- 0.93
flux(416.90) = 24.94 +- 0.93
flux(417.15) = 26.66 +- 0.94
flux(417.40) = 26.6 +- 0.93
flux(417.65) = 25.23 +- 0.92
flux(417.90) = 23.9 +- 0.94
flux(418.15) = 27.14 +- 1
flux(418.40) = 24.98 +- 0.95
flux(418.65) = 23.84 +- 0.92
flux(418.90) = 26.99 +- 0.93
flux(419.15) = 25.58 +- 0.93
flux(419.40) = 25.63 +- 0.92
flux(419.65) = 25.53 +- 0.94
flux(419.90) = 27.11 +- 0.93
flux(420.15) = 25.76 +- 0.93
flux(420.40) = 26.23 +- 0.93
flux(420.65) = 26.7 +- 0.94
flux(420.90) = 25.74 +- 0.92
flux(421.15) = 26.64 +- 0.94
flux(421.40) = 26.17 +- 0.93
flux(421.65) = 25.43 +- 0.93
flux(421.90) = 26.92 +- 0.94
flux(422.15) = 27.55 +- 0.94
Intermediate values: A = 24.8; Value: 0.248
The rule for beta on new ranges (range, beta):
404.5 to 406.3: 0.263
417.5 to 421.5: 0.258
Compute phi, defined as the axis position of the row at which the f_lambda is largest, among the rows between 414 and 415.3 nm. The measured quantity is 415.15 nm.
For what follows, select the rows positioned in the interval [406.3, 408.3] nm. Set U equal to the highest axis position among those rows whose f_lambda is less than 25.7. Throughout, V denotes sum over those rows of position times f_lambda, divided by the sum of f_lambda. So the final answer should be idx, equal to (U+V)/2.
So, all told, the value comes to 407.56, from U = 407.90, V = 407.22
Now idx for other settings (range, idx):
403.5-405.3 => 404.63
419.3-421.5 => 420.03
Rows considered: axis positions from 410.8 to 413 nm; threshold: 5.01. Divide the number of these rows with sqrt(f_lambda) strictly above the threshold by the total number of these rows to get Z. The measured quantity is 0.33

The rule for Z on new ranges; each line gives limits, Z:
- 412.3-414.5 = 0.56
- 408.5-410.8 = 0.33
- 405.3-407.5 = 0.78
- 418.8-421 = 1.00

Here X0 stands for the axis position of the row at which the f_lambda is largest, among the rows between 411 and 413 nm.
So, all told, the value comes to 411.90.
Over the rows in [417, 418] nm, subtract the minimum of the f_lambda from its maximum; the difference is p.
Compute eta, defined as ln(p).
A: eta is 1.0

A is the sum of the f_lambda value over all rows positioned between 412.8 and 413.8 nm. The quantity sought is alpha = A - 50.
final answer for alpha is 48.3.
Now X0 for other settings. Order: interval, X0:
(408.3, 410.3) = 409.65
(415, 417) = 415.15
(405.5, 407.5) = 405.65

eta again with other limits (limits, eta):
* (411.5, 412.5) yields -0.3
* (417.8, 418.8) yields 1.2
